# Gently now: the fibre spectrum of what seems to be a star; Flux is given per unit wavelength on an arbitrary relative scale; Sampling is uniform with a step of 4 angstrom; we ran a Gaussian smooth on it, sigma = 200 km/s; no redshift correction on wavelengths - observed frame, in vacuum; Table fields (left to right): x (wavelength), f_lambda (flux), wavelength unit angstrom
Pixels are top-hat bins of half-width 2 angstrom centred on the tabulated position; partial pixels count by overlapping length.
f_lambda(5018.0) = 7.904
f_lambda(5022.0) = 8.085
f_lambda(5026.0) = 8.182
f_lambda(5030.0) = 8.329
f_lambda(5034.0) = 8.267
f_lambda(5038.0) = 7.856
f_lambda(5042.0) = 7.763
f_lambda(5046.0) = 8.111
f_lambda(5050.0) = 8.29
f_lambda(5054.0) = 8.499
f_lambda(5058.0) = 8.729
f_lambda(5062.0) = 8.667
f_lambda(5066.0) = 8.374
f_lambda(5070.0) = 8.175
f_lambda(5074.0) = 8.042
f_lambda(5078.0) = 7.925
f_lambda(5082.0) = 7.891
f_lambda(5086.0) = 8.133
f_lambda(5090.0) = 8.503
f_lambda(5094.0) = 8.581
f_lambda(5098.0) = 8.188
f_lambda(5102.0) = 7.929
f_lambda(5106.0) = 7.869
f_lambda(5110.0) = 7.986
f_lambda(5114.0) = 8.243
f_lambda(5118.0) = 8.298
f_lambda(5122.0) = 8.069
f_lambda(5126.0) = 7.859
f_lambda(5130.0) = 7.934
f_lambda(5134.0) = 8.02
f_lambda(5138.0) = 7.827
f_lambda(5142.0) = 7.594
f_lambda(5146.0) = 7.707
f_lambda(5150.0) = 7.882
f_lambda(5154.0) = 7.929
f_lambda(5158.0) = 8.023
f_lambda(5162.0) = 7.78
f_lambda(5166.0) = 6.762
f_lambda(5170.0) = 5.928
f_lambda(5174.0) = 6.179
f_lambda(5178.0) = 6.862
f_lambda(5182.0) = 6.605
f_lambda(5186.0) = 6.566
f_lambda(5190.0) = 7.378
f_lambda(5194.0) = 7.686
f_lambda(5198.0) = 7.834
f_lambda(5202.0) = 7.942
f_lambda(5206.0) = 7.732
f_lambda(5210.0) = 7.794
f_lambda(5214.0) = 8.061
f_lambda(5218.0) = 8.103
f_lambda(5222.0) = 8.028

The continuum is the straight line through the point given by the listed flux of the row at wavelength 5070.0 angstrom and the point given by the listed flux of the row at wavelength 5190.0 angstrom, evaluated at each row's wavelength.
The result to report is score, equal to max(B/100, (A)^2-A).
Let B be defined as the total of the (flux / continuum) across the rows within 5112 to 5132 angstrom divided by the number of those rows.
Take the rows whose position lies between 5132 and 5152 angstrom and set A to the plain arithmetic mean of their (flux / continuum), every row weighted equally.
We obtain 0.0144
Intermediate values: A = 1.01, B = 1.03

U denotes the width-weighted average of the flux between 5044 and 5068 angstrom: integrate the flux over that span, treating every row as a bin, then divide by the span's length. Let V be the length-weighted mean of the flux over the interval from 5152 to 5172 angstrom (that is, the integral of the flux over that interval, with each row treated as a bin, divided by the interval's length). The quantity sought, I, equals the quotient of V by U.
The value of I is 0.86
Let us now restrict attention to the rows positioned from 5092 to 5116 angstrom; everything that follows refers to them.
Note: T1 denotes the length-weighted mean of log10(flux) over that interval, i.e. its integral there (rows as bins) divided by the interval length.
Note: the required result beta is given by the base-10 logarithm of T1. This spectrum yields -0.041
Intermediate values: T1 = 0.910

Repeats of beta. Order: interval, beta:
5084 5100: -0.035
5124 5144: -0.048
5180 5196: -0.072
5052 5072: -0.032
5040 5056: -0.040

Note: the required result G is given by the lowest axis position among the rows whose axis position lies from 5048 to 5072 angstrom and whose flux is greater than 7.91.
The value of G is 5050.0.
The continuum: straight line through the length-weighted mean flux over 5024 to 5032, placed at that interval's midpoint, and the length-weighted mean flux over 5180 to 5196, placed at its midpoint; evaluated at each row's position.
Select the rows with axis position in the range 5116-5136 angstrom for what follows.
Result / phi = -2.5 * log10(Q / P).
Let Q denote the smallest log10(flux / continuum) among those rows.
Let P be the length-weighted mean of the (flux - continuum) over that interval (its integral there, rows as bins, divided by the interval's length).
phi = 3.6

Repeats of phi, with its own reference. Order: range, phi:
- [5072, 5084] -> 3.8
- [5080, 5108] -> 5.6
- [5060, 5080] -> 5.2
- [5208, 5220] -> 3.3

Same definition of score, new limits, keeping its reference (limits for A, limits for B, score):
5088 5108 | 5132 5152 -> 0.0288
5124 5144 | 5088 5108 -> 0.0126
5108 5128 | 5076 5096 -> 0.0308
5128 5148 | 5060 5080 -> 0.0121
